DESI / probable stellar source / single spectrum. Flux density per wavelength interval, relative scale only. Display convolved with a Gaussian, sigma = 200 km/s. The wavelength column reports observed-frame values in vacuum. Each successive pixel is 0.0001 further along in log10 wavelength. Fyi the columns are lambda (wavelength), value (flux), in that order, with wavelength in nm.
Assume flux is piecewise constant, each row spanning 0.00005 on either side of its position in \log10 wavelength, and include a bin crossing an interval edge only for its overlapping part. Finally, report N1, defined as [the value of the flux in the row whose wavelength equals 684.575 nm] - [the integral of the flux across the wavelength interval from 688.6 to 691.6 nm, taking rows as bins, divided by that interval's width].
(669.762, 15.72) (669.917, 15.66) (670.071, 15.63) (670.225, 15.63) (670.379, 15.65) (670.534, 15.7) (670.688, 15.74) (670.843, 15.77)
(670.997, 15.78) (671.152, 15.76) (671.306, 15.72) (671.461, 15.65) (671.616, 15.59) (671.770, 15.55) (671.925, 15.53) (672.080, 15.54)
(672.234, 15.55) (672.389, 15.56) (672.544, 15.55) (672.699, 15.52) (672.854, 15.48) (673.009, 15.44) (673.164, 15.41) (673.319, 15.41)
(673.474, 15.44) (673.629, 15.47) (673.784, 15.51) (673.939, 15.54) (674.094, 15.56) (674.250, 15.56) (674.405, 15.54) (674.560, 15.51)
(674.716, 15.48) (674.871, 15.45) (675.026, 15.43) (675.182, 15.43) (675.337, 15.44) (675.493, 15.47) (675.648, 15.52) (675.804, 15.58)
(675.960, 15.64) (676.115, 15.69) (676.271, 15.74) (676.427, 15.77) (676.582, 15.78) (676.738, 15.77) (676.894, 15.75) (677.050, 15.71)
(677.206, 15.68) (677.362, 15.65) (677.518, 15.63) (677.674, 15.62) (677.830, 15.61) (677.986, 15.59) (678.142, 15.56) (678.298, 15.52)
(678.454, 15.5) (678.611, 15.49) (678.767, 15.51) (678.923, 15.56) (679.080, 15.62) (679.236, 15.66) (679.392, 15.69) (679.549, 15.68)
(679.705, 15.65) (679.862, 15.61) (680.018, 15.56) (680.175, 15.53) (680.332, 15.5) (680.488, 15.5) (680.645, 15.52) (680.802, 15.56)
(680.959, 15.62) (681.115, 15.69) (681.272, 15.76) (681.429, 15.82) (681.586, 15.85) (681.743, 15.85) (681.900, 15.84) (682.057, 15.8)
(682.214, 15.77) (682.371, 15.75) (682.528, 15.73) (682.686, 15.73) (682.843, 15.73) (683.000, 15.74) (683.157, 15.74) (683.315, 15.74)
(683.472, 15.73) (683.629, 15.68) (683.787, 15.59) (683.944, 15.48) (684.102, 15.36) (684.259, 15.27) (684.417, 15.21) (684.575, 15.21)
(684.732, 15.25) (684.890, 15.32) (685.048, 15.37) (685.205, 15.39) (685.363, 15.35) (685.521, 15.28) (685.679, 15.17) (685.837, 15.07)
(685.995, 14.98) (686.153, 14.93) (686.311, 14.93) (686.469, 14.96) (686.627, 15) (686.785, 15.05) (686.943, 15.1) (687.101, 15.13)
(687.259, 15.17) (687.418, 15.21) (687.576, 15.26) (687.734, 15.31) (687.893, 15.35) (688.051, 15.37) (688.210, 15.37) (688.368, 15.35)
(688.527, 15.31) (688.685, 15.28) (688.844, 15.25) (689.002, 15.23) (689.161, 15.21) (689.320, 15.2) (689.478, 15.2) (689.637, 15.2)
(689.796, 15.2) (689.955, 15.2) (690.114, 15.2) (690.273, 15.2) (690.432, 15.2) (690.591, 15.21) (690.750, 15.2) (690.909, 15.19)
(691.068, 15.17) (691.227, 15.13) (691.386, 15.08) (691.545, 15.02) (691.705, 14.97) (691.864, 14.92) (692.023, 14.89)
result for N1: 0.02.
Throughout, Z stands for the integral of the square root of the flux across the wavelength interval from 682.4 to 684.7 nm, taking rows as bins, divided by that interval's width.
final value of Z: 3.94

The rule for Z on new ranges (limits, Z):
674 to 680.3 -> 3.95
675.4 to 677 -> 3.96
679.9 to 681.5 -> 3.95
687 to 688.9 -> 3.91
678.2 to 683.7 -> 3.96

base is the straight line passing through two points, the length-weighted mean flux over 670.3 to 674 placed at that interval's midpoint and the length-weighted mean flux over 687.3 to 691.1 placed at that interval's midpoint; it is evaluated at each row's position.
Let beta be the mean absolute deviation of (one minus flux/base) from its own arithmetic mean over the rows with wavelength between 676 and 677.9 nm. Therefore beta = 0.0030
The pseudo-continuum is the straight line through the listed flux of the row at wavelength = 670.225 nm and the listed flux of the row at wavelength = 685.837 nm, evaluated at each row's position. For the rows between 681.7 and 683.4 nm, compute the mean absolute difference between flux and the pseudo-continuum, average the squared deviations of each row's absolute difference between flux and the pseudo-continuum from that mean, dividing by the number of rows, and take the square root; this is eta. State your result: 0.029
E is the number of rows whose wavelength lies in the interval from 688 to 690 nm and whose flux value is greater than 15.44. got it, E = 0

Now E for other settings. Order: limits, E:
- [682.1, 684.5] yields 12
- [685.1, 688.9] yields 0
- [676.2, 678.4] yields 14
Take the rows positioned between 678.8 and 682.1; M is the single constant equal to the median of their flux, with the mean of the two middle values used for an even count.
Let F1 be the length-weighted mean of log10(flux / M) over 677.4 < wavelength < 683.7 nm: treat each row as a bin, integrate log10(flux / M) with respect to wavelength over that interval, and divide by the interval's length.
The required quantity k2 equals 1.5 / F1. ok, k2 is 9396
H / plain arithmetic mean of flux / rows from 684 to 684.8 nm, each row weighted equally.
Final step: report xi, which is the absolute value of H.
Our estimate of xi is 15.3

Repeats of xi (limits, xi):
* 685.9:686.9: 15.0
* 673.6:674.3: 15.5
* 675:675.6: 15.4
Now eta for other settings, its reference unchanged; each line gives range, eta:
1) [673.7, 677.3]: 0.143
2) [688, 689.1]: 0.042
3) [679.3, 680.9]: 0.056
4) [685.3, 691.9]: 0.105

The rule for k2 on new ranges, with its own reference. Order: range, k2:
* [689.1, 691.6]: -112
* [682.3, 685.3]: -428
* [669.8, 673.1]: -1741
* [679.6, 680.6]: -600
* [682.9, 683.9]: 1176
